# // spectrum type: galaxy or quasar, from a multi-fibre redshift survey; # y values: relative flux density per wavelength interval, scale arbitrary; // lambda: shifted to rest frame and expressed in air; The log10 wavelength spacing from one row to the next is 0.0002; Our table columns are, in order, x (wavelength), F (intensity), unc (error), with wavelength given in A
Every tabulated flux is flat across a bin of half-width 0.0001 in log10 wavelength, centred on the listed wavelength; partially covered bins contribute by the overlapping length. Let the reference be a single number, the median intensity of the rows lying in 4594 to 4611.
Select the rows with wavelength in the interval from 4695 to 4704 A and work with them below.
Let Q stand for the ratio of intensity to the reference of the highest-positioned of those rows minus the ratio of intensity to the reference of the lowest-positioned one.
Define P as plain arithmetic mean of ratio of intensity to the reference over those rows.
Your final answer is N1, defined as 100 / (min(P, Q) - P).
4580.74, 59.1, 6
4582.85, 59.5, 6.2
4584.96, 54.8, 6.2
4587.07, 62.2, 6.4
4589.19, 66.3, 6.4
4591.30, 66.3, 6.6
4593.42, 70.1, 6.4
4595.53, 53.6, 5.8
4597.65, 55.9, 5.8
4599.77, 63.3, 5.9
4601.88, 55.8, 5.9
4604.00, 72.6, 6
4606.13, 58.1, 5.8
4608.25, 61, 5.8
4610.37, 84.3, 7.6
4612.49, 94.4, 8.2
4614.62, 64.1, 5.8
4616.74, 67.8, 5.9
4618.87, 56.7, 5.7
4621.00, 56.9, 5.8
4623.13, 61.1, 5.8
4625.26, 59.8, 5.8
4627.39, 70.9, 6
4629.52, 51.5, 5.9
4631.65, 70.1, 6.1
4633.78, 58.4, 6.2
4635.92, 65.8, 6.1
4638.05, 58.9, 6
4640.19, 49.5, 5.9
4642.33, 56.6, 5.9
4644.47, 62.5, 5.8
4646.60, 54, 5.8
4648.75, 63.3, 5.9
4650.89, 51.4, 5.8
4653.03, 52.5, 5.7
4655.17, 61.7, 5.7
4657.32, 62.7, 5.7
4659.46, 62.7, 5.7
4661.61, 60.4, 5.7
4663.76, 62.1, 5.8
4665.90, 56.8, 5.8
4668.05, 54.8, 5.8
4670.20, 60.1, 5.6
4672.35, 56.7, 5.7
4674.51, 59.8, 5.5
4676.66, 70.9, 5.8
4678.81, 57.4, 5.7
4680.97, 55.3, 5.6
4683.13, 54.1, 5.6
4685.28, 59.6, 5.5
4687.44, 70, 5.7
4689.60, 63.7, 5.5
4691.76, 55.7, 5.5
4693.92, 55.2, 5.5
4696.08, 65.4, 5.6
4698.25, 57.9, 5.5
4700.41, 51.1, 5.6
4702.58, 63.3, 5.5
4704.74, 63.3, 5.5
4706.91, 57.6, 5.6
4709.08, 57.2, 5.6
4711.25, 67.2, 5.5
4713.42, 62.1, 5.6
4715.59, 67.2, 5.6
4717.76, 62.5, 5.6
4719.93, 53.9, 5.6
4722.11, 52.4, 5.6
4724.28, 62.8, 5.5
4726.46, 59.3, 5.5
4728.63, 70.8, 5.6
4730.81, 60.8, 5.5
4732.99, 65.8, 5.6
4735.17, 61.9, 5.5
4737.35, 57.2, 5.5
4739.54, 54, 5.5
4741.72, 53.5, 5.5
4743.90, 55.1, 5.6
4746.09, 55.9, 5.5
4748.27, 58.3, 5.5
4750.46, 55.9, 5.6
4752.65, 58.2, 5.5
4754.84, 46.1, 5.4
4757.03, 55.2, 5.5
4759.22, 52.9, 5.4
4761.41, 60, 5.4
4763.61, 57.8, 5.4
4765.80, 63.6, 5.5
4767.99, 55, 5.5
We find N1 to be -97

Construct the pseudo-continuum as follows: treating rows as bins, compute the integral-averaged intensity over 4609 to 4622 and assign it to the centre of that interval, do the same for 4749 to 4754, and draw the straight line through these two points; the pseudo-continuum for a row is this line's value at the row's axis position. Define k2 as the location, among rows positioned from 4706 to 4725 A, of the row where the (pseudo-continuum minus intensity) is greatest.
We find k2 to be 4722.11 A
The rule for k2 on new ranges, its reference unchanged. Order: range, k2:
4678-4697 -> 4683.13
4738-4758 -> 4754.84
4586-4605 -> 4595.53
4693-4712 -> 4700.41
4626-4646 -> 4640.19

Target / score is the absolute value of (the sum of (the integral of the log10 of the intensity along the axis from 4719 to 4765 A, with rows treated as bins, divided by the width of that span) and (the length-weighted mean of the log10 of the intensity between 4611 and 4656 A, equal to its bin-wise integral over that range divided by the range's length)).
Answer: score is 3.54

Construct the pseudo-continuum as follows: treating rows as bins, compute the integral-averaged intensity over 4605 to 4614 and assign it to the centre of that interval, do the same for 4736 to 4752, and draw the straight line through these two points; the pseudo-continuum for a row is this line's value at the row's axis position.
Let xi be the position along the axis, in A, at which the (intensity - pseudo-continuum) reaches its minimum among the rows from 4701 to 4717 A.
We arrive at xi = 4709.08 A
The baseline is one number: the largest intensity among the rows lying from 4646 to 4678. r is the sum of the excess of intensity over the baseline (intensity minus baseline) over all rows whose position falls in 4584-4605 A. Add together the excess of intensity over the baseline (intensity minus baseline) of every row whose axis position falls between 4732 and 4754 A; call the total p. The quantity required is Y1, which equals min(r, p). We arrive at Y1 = -133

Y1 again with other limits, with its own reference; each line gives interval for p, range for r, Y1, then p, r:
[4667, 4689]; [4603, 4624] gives -110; -110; -32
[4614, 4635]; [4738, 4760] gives -164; -92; -164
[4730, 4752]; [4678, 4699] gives -131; -131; -115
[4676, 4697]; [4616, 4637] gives -102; -102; -90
